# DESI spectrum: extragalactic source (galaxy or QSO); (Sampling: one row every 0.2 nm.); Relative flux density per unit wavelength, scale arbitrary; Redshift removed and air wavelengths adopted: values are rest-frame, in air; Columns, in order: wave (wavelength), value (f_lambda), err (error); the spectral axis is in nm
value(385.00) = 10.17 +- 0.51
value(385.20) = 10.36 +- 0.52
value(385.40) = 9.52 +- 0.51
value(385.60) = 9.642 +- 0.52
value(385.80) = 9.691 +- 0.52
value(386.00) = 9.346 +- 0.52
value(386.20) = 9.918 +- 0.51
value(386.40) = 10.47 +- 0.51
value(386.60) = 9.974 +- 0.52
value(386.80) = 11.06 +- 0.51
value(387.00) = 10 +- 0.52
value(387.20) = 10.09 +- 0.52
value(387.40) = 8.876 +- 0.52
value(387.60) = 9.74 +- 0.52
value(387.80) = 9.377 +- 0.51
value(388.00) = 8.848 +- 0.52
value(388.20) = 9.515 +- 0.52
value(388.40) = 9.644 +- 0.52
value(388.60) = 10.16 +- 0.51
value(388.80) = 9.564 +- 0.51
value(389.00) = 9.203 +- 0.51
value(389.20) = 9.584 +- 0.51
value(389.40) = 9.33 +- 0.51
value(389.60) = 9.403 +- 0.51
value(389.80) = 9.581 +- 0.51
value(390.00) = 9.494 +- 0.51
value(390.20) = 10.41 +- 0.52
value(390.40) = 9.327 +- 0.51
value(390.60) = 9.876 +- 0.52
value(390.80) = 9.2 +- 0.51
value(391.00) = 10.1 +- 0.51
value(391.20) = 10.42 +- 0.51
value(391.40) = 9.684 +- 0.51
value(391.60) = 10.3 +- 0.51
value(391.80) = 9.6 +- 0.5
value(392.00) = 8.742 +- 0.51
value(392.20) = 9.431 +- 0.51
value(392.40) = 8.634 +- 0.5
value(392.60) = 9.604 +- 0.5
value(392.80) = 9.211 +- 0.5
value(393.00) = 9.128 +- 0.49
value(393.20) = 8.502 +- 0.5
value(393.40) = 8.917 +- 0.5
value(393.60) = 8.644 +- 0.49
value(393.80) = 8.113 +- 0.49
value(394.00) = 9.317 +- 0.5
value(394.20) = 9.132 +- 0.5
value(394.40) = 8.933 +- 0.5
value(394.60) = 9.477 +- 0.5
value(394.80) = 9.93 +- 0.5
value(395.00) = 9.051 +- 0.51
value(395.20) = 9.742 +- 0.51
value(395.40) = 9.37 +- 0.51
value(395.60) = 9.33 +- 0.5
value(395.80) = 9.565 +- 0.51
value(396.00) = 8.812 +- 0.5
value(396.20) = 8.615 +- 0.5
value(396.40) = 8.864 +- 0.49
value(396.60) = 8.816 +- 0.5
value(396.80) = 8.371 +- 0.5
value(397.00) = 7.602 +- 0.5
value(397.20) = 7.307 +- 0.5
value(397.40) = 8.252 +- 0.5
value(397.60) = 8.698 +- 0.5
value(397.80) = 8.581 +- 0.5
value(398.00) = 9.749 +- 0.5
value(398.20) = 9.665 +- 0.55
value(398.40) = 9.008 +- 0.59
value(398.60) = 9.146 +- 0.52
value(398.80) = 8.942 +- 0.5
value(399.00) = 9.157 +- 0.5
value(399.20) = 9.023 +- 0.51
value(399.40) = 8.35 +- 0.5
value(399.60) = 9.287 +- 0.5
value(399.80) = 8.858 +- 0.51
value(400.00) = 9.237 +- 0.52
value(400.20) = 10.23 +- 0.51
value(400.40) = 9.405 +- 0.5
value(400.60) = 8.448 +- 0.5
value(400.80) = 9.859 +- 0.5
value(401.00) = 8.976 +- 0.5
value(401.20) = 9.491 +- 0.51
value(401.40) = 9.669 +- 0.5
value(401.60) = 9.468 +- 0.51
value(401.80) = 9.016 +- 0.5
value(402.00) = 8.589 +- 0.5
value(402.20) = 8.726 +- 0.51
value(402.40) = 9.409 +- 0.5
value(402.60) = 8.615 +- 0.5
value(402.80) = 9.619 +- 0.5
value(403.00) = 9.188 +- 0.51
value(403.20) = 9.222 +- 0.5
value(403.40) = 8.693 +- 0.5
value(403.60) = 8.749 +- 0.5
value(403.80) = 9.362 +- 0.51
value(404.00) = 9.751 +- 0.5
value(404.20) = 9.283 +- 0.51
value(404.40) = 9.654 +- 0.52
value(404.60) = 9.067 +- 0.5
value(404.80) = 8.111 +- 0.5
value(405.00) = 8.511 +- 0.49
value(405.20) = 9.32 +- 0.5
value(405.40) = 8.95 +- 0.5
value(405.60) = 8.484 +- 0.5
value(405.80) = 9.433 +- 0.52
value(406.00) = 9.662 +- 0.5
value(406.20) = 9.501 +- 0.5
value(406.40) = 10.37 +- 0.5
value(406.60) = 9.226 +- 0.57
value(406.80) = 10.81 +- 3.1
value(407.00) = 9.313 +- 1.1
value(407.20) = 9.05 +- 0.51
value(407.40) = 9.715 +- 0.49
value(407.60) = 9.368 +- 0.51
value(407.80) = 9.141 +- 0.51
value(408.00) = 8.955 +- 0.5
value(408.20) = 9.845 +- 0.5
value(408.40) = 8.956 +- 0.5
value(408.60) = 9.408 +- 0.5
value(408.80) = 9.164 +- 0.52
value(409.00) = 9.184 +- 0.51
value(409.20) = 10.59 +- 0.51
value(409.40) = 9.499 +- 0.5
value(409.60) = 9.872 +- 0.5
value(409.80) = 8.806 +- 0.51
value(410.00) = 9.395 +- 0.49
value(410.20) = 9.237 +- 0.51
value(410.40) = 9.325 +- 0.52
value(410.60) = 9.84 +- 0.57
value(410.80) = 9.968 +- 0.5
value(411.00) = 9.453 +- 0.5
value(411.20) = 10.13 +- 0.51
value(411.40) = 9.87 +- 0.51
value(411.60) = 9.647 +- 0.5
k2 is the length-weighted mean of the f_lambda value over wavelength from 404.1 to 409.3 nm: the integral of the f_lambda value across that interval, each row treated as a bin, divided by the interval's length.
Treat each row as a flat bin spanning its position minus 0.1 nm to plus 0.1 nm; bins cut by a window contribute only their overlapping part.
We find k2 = 9.35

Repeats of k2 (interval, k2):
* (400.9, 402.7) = 9.11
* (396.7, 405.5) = 9.01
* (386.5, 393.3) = 9.58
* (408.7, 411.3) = 9.57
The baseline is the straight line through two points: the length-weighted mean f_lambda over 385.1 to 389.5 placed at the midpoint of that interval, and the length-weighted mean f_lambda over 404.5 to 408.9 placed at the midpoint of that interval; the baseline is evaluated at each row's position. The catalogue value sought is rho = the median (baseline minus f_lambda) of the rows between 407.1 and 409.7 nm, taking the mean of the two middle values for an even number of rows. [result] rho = -0.099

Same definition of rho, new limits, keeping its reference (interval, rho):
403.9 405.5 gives 0.166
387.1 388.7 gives 0.121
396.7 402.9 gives 0.434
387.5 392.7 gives 0.111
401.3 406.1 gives 0.165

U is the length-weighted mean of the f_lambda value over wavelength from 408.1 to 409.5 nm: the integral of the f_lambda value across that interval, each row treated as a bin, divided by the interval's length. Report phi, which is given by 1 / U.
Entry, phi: 0.1050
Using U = 9.52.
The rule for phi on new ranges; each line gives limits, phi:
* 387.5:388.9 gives 0.1047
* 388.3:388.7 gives 0.1010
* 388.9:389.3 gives 0.1065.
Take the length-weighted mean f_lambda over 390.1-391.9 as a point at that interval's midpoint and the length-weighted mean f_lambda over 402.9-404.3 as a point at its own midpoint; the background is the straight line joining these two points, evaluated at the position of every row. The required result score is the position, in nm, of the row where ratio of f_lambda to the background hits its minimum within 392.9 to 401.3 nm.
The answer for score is 397.20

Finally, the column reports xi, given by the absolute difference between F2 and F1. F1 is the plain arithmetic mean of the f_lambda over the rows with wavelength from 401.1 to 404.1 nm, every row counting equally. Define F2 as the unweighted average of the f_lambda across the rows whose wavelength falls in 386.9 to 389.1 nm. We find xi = 0.38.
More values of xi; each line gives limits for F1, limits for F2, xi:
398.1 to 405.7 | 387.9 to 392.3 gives 0.49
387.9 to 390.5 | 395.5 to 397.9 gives 0.98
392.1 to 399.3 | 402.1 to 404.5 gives 0.23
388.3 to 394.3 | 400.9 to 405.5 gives 0.30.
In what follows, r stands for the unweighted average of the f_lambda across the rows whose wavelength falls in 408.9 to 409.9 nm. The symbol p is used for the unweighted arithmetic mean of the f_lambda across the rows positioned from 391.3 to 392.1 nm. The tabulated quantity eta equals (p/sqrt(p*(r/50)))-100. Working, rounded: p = 9.6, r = 9.59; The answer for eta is -92.93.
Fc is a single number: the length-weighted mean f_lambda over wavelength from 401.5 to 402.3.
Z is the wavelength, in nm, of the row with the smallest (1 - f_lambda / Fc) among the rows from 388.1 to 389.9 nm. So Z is 388.60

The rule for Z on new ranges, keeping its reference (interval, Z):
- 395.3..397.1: 395.80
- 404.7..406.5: 406.40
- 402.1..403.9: 402.80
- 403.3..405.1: 404.00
